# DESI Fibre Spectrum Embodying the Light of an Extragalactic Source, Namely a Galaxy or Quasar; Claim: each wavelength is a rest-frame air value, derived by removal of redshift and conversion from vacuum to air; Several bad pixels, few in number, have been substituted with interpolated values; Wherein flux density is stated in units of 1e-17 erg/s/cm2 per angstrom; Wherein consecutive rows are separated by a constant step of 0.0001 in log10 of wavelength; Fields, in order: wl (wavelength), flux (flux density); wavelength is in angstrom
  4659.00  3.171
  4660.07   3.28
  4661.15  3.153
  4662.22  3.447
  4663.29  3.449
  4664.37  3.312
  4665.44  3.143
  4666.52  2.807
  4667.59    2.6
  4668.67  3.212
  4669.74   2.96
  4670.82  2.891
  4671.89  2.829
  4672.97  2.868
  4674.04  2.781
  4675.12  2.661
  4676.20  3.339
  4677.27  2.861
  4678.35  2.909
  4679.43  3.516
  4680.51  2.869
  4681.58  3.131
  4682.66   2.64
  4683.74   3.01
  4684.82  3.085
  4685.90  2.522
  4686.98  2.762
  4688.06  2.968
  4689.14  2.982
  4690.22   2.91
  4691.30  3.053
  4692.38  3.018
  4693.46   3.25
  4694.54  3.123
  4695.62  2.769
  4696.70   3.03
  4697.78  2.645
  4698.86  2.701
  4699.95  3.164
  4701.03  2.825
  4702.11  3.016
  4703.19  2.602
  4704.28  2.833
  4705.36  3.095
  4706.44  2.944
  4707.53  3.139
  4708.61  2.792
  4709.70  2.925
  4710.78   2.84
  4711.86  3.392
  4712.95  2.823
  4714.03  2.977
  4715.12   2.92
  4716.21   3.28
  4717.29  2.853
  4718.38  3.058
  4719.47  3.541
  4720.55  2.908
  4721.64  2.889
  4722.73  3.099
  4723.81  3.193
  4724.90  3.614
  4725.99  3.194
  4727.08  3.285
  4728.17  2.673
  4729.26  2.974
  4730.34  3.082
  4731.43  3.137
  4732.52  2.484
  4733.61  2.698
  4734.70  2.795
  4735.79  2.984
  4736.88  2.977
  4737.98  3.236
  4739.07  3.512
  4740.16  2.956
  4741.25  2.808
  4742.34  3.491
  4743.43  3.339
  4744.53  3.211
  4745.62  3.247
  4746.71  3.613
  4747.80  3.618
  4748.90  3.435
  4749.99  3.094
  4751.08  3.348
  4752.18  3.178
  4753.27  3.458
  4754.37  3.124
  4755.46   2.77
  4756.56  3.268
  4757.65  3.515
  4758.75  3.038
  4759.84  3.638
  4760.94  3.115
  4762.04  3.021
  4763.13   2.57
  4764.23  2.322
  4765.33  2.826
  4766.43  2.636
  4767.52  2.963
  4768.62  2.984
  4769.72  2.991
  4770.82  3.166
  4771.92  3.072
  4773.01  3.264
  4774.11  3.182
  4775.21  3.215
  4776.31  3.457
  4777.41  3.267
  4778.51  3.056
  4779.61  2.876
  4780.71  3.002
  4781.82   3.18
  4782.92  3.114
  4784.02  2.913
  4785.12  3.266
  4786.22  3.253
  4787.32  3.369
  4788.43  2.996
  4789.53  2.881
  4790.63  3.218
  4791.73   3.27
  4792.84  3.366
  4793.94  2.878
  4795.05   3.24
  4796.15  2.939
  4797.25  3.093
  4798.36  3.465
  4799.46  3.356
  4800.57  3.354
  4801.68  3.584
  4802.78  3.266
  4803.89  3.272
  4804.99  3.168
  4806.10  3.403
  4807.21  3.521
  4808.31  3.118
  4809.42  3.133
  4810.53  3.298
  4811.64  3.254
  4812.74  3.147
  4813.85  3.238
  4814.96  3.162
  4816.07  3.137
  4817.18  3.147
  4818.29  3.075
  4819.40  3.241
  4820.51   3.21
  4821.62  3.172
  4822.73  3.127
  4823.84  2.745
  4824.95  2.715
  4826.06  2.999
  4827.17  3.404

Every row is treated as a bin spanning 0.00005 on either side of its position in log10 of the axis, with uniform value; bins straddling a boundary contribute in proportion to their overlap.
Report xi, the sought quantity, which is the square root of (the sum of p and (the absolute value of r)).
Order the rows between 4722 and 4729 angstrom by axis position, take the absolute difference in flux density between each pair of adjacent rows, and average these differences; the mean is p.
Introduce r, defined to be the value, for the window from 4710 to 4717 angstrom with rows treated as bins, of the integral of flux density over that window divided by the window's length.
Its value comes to 1.833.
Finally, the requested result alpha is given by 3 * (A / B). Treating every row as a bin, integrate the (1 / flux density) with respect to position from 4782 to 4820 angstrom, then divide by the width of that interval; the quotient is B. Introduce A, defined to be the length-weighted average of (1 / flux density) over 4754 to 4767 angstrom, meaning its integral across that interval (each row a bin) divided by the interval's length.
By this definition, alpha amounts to 3.27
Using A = 0.34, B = 0.312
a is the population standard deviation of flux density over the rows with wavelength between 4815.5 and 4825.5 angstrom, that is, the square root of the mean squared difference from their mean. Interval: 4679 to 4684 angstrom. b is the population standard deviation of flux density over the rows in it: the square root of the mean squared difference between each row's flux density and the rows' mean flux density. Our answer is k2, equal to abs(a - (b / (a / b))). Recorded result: 0.28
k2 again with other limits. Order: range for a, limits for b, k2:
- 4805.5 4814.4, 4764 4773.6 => 0.42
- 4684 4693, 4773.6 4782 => 0.02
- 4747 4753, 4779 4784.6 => 0.11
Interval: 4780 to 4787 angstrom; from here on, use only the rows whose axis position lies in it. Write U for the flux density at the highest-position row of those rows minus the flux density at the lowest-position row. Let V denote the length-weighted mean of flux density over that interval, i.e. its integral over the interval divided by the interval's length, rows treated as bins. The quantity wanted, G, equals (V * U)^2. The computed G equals 0.6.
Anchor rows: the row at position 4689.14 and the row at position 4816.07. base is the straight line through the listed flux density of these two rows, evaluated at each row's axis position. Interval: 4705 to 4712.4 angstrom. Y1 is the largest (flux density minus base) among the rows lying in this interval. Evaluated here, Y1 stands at 0.38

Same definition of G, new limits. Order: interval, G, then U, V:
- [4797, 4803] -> 0.3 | 0.17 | 3.37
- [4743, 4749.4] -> 0.1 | 0.10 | 3.41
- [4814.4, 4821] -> 0.0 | 0.05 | 3.16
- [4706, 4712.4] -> 1.8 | 0.45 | 3.01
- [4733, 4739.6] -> 6.1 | 0.81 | 3.02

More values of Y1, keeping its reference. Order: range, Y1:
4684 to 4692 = 0.11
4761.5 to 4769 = -0.05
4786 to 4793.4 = 0.27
